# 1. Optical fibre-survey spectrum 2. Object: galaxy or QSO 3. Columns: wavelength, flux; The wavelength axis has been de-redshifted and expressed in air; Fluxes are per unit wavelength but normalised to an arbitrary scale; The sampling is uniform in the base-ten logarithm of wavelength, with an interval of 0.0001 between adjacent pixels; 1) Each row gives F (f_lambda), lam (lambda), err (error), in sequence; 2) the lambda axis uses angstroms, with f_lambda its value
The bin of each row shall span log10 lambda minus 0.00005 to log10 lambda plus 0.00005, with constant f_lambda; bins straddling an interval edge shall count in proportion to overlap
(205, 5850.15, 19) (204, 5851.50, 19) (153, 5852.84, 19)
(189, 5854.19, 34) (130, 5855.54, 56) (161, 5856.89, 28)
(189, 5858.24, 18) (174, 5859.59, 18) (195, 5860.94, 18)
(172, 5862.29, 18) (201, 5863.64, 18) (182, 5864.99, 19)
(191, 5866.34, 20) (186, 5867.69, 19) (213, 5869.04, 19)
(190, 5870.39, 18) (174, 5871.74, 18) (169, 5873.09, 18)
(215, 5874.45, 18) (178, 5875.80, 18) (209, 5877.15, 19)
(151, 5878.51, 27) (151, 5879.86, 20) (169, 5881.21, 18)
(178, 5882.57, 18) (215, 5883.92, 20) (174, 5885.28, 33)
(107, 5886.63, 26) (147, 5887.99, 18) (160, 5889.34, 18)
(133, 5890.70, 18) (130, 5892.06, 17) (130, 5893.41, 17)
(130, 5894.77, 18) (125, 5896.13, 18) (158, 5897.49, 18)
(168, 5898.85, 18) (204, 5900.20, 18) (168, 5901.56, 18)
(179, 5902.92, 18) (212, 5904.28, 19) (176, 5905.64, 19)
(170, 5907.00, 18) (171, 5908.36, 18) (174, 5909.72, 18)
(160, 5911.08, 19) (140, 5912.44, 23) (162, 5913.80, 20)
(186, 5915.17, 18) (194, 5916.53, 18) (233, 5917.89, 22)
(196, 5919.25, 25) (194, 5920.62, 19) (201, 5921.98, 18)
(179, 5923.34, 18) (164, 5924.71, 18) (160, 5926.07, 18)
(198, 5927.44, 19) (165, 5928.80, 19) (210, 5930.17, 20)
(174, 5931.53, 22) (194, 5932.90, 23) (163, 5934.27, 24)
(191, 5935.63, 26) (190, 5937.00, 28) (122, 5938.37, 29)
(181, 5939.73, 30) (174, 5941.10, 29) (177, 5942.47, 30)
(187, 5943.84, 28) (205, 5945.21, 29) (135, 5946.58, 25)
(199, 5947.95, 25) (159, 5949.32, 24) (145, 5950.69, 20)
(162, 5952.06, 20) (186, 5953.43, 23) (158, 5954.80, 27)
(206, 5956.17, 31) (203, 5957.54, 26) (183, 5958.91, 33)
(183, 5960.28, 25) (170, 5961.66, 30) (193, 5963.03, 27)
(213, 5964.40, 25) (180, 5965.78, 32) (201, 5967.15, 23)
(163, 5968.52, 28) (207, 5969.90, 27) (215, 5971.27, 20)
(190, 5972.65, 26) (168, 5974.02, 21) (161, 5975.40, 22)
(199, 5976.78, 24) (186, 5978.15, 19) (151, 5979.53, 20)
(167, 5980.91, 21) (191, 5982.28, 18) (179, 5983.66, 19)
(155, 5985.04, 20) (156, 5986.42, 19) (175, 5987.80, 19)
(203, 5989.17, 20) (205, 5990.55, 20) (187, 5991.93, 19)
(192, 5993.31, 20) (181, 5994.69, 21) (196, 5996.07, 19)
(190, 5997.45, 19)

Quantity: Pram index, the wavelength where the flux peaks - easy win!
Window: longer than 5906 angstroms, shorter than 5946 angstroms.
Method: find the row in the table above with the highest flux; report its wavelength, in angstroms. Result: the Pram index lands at 5917.89 angstroms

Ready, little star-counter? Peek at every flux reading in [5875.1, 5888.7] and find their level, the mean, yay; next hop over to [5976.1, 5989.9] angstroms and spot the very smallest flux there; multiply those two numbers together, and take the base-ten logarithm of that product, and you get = 4.40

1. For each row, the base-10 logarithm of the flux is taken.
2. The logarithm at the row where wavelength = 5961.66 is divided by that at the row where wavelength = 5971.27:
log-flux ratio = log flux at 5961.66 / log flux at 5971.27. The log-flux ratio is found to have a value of 0.96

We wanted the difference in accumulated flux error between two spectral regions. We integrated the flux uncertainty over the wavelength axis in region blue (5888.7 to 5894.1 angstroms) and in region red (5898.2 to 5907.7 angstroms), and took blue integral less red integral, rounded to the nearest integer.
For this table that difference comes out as -79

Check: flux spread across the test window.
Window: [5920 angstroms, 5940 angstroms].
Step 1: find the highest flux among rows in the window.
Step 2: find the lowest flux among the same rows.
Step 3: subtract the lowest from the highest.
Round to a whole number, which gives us 88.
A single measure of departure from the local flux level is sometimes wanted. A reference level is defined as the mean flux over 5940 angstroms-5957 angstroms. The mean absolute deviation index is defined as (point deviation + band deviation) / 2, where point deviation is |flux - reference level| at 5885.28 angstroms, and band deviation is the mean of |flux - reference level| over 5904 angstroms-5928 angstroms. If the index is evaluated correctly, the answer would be 9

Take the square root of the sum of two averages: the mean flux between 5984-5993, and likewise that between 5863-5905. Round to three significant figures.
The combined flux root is 18.7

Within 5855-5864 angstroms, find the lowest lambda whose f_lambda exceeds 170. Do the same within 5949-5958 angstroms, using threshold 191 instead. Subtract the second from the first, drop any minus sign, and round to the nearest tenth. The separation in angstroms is 97.9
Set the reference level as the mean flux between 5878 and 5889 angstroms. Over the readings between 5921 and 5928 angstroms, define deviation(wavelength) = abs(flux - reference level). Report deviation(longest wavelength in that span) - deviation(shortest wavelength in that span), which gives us -3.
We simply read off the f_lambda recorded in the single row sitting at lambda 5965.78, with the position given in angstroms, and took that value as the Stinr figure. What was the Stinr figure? 180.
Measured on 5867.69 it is 186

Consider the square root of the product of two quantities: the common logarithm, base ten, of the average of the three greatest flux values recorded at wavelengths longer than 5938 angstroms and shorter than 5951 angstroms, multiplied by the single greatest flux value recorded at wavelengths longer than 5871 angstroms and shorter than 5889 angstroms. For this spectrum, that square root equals 22.2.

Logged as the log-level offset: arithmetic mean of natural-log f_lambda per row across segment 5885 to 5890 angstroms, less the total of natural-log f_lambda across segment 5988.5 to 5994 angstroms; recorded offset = -16.2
